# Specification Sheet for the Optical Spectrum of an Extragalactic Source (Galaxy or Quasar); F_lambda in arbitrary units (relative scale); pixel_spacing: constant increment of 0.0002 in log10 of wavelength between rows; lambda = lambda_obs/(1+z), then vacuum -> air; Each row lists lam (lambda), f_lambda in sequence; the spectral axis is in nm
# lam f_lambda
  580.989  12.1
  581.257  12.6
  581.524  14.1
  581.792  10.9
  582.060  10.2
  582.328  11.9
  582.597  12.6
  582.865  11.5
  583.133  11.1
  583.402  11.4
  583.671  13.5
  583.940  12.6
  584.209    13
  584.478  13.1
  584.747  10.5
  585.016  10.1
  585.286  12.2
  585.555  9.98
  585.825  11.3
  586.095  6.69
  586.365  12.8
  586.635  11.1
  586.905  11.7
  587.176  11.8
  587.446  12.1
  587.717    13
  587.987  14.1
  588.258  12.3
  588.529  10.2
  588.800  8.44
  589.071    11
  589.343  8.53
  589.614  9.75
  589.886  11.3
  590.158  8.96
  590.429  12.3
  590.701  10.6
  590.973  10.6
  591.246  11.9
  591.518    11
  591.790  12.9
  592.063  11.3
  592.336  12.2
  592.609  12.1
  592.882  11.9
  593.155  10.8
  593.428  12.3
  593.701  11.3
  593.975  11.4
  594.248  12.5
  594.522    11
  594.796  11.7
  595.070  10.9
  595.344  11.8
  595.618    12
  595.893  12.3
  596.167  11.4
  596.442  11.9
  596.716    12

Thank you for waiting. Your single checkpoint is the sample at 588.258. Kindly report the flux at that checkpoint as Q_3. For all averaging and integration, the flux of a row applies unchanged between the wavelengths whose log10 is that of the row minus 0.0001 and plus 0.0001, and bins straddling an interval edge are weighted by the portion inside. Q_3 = 12.3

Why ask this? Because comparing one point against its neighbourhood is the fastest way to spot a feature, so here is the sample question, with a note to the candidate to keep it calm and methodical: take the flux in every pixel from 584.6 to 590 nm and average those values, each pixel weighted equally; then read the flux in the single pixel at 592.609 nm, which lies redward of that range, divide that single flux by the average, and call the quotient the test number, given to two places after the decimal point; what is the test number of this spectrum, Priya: 1.11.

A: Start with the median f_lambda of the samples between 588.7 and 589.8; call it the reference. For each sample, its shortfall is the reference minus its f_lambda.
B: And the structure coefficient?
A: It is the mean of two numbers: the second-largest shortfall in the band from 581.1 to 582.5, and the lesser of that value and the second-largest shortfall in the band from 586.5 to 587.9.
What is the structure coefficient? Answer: -2.2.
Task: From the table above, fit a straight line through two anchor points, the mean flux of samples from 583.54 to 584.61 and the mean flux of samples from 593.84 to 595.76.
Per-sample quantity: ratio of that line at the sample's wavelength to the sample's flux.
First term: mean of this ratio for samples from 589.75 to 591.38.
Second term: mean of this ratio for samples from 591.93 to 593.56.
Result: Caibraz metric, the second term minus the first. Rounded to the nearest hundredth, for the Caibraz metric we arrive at -0.11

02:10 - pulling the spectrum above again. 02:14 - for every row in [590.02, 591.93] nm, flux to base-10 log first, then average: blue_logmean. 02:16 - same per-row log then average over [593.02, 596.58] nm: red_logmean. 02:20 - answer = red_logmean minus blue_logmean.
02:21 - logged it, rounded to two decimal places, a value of 0.02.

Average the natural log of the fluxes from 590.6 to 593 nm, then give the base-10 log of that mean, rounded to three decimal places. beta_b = 0.389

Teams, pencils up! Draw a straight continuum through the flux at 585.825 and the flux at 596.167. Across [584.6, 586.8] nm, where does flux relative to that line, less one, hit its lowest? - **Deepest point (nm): 586.095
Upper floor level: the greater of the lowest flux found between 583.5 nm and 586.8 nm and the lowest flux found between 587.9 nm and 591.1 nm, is 8.44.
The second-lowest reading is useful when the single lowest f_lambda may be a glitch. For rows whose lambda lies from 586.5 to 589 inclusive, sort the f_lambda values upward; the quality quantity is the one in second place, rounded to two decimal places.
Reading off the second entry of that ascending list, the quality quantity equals 10.20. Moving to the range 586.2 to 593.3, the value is 8.53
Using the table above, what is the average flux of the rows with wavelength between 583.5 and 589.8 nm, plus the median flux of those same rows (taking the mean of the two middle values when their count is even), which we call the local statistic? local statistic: 23.0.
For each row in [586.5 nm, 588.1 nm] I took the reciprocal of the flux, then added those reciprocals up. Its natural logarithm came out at -0.71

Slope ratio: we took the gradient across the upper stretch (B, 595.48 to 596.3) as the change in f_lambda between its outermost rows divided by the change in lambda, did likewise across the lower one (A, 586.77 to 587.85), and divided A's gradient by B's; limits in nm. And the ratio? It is -1.5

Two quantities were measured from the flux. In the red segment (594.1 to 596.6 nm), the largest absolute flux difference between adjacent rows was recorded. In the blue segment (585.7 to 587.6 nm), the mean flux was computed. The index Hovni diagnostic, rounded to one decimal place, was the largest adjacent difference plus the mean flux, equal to 12.6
